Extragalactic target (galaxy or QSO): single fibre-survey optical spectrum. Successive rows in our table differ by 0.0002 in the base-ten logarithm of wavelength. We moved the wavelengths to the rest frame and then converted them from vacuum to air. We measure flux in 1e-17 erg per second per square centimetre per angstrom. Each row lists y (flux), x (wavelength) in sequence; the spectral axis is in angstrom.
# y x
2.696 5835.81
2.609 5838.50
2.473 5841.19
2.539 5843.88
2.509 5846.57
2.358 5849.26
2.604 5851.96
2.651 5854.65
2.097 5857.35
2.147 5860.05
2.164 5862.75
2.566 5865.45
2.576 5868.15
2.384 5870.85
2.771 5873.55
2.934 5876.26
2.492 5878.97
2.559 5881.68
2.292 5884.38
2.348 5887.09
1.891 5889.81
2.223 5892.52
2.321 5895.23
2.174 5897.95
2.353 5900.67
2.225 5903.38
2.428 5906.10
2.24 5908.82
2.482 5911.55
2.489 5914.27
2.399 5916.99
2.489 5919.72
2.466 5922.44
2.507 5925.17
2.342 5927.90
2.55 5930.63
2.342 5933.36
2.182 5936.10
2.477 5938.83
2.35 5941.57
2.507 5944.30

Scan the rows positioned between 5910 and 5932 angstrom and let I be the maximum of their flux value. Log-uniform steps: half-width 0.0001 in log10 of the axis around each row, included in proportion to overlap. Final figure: 2.55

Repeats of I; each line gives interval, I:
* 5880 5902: 2.559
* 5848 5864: 2.651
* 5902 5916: 2.489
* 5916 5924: 2.489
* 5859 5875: 2.771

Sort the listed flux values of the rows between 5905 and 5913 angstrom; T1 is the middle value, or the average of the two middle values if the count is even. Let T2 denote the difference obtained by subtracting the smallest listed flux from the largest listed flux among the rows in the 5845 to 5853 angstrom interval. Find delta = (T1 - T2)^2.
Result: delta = 4.8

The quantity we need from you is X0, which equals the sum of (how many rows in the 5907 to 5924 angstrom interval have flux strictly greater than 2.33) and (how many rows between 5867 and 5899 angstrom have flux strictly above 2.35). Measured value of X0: 11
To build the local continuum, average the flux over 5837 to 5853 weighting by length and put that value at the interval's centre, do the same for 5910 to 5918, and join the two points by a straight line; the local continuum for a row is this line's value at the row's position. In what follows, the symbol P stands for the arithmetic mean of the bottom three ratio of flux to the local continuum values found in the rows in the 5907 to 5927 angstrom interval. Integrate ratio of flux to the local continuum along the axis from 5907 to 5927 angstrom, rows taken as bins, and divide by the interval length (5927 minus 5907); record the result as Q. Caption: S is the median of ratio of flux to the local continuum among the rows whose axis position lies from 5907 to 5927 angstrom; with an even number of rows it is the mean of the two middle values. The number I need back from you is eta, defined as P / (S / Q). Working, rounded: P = 0.97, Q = 0.99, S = 1.01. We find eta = 0.95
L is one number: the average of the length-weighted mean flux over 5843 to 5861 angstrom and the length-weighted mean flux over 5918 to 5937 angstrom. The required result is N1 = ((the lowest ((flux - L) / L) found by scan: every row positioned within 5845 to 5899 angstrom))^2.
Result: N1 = 0.05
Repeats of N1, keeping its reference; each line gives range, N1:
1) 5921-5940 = 0.01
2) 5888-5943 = 0.05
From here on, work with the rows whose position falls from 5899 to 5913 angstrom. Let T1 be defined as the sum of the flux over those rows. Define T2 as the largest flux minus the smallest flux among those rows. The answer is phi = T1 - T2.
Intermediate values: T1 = 11.7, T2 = 0.26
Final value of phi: 11.5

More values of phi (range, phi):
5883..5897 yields 10.6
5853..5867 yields 11.1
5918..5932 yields 12.1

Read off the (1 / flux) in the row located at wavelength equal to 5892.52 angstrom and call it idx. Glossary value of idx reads 0.45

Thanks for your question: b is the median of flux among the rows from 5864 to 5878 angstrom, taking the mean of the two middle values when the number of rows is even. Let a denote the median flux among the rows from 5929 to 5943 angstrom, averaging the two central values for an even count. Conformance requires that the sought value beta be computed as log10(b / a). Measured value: 0.04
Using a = 2.35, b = 2.58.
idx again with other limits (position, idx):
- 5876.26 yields 0.34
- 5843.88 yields 0.39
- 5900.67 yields 0.42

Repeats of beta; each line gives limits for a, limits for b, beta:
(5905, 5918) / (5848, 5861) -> -0.01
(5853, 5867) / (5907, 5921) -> 0.06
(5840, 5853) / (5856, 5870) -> -0.06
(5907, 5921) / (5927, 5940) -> -0.03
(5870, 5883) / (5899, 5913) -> -0.04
